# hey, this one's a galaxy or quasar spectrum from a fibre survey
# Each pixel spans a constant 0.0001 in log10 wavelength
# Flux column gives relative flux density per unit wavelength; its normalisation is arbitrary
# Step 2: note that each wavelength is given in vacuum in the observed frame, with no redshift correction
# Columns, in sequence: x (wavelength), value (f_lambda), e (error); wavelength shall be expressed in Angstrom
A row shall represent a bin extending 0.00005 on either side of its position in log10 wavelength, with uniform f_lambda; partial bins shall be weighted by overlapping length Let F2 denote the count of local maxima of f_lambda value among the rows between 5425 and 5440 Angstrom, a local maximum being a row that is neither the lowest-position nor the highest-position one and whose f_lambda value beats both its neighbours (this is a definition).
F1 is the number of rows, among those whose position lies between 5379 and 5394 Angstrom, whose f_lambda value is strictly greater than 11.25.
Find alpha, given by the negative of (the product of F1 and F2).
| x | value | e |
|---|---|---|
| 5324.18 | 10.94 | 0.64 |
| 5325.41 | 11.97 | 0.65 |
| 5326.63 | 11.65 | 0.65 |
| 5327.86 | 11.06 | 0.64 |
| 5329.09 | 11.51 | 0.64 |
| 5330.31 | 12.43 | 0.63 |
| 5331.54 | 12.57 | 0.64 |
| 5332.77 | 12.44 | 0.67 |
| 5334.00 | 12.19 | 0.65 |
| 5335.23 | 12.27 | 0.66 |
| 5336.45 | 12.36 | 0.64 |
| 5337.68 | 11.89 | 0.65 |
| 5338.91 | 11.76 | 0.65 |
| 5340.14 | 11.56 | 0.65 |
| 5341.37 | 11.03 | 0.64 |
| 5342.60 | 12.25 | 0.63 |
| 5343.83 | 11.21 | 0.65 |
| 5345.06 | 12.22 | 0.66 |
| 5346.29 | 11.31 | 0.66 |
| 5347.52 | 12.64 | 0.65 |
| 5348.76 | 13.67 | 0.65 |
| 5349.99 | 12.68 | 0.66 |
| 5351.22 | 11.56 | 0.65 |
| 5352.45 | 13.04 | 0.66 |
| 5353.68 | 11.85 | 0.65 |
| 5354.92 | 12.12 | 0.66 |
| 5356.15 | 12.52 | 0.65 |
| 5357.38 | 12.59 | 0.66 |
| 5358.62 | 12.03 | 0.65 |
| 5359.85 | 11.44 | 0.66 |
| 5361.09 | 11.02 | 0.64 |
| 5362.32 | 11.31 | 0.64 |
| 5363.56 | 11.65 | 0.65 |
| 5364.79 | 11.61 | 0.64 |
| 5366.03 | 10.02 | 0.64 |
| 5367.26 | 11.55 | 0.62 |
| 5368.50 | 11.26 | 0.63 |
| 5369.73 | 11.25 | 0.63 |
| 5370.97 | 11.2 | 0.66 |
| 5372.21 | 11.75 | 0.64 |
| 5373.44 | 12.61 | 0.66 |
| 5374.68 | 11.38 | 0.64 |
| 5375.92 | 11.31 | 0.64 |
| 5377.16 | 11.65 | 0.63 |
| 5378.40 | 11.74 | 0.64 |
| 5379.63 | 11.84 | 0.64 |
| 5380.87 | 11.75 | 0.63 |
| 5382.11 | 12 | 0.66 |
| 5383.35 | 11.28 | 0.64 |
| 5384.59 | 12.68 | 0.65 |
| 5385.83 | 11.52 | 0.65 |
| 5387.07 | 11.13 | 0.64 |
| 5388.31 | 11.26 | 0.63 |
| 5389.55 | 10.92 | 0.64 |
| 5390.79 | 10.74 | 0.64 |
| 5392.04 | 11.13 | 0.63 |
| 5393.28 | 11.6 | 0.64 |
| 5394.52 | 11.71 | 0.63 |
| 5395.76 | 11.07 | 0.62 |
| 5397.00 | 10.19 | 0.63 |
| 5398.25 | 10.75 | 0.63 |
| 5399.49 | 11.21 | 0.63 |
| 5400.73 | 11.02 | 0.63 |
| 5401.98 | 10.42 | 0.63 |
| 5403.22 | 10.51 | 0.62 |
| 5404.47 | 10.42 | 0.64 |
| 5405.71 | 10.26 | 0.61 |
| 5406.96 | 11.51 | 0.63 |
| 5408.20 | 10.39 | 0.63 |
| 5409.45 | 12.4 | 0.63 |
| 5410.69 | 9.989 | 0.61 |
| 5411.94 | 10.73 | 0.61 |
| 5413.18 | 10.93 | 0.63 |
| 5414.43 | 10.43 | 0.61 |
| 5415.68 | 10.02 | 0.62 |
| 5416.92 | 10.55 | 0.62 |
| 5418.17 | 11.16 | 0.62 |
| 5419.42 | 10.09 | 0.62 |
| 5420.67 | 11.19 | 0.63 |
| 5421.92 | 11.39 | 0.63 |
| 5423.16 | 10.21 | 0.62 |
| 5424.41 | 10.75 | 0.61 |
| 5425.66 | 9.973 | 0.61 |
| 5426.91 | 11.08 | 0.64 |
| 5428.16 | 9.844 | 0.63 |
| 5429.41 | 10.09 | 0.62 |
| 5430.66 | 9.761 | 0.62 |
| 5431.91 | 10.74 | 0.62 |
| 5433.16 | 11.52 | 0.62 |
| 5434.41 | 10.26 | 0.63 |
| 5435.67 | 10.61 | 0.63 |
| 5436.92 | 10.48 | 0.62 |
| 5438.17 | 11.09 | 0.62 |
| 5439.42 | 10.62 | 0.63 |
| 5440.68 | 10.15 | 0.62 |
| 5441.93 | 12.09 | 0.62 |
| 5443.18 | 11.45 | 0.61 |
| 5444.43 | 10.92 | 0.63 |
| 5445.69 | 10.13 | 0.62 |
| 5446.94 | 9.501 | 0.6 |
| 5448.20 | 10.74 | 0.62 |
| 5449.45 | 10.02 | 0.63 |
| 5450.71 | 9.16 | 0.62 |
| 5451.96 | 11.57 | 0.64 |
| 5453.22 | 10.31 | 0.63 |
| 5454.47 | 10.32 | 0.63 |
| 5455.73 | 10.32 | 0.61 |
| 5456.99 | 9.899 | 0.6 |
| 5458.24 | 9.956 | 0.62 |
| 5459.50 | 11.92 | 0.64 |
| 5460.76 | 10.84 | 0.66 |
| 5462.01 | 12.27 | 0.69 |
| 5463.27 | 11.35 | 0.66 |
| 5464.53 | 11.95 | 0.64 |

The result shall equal -40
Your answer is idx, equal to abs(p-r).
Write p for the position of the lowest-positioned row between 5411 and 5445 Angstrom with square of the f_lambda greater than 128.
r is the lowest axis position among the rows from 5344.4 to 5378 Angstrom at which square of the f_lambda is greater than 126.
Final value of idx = 76.9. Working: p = 5421.92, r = 5345.06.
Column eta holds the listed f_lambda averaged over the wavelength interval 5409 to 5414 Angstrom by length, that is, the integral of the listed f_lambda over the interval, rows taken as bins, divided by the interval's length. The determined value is 11.0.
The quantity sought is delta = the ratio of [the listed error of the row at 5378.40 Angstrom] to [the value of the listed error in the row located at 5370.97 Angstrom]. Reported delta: 0.97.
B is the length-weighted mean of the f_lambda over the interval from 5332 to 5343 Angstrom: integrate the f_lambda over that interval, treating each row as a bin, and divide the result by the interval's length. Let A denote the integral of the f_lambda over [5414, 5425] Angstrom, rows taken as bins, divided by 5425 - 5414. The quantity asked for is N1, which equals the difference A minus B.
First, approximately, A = 10.6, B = 12.0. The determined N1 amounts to -1.33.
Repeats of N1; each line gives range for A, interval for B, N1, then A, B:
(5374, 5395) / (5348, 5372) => -0.30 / 11.5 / 11.8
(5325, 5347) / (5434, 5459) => 1.39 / 11.9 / 10.5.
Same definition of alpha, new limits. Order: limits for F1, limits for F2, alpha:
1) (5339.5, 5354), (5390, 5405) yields -30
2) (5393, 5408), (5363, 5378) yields -6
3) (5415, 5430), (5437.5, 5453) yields -2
